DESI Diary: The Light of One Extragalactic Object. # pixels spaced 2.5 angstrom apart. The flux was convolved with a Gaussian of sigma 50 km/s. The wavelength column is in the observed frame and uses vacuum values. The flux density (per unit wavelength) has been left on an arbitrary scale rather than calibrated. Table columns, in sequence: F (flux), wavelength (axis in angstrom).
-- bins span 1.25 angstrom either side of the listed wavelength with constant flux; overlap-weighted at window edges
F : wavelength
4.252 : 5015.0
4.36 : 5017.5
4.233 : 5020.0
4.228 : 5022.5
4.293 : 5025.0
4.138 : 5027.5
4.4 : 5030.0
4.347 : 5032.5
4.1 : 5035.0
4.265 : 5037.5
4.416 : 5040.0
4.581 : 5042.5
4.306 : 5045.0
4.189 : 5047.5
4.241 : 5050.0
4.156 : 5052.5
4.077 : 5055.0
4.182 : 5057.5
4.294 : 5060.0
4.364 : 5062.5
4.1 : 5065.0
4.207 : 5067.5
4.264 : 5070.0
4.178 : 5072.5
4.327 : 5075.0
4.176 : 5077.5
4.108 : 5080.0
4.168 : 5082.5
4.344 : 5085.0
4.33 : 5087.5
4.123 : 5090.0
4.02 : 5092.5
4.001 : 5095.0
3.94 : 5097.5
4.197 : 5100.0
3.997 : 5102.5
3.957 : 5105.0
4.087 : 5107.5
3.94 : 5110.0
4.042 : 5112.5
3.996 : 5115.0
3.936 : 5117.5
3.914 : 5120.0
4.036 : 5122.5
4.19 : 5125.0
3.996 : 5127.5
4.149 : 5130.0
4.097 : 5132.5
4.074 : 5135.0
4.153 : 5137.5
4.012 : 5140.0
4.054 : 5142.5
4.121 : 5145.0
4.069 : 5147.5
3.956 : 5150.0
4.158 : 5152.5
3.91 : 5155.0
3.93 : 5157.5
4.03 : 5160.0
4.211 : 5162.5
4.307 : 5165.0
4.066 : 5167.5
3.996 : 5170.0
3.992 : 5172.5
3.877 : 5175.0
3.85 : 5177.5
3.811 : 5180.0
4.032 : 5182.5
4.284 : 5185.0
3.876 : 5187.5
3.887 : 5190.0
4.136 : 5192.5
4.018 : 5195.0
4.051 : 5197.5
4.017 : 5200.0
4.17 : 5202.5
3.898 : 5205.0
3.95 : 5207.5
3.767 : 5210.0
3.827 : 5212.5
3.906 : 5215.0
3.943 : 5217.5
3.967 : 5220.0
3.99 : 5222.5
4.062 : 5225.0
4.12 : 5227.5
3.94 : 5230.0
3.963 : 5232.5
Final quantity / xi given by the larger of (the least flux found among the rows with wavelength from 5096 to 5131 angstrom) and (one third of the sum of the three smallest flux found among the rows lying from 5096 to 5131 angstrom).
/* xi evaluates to 3.93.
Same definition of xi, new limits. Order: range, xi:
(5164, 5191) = 3.85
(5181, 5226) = 3.82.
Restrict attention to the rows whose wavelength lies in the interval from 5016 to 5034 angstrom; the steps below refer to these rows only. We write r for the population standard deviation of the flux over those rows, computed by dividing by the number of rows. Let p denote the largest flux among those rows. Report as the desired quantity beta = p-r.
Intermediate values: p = 4.4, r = 0.08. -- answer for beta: 4.3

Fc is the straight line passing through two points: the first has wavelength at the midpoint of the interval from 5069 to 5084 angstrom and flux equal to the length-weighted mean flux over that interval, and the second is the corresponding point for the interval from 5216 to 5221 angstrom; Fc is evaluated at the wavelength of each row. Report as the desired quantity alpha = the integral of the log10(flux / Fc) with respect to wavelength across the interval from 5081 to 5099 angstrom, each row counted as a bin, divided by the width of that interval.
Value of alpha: -0.0053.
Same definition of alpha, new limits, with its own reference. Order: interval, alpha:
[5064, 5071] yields -0.0031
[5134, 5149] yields -0.0012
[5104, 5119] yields -0.0161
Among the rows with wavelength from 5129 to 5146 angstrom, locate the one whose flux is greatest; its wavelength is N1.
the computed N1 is 5137.5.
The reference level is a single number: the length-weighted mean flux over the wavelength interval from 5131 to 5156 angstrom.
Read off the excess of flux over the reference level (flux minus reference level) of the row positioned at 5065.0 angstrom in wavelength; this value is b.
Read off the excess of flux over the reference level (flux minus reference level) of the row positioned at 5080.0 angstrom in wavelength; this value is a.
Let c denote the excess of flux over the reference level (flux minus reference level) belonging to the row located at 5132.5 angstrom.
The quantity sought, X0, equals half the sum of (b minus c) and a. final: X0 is 0.02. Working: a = 0.05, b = 0.04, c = 0.034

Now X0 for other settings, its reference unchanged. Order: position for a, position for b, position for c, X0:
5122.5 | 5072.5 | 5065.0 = 0.03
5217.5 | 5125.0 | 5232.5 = 0.05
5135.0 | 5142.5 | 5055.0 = -0.01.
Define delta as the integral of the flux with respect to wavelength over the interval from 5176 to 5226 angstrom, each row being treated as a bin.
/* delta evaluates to 198.6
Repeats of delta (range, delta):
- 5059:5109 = 207.9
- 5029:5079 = 212.9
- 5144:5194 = 201.2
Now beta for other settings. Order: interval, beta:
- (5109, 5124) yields 4.0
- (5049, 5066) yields 4.3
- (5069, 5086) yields 4.3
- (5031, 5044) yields 4.4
